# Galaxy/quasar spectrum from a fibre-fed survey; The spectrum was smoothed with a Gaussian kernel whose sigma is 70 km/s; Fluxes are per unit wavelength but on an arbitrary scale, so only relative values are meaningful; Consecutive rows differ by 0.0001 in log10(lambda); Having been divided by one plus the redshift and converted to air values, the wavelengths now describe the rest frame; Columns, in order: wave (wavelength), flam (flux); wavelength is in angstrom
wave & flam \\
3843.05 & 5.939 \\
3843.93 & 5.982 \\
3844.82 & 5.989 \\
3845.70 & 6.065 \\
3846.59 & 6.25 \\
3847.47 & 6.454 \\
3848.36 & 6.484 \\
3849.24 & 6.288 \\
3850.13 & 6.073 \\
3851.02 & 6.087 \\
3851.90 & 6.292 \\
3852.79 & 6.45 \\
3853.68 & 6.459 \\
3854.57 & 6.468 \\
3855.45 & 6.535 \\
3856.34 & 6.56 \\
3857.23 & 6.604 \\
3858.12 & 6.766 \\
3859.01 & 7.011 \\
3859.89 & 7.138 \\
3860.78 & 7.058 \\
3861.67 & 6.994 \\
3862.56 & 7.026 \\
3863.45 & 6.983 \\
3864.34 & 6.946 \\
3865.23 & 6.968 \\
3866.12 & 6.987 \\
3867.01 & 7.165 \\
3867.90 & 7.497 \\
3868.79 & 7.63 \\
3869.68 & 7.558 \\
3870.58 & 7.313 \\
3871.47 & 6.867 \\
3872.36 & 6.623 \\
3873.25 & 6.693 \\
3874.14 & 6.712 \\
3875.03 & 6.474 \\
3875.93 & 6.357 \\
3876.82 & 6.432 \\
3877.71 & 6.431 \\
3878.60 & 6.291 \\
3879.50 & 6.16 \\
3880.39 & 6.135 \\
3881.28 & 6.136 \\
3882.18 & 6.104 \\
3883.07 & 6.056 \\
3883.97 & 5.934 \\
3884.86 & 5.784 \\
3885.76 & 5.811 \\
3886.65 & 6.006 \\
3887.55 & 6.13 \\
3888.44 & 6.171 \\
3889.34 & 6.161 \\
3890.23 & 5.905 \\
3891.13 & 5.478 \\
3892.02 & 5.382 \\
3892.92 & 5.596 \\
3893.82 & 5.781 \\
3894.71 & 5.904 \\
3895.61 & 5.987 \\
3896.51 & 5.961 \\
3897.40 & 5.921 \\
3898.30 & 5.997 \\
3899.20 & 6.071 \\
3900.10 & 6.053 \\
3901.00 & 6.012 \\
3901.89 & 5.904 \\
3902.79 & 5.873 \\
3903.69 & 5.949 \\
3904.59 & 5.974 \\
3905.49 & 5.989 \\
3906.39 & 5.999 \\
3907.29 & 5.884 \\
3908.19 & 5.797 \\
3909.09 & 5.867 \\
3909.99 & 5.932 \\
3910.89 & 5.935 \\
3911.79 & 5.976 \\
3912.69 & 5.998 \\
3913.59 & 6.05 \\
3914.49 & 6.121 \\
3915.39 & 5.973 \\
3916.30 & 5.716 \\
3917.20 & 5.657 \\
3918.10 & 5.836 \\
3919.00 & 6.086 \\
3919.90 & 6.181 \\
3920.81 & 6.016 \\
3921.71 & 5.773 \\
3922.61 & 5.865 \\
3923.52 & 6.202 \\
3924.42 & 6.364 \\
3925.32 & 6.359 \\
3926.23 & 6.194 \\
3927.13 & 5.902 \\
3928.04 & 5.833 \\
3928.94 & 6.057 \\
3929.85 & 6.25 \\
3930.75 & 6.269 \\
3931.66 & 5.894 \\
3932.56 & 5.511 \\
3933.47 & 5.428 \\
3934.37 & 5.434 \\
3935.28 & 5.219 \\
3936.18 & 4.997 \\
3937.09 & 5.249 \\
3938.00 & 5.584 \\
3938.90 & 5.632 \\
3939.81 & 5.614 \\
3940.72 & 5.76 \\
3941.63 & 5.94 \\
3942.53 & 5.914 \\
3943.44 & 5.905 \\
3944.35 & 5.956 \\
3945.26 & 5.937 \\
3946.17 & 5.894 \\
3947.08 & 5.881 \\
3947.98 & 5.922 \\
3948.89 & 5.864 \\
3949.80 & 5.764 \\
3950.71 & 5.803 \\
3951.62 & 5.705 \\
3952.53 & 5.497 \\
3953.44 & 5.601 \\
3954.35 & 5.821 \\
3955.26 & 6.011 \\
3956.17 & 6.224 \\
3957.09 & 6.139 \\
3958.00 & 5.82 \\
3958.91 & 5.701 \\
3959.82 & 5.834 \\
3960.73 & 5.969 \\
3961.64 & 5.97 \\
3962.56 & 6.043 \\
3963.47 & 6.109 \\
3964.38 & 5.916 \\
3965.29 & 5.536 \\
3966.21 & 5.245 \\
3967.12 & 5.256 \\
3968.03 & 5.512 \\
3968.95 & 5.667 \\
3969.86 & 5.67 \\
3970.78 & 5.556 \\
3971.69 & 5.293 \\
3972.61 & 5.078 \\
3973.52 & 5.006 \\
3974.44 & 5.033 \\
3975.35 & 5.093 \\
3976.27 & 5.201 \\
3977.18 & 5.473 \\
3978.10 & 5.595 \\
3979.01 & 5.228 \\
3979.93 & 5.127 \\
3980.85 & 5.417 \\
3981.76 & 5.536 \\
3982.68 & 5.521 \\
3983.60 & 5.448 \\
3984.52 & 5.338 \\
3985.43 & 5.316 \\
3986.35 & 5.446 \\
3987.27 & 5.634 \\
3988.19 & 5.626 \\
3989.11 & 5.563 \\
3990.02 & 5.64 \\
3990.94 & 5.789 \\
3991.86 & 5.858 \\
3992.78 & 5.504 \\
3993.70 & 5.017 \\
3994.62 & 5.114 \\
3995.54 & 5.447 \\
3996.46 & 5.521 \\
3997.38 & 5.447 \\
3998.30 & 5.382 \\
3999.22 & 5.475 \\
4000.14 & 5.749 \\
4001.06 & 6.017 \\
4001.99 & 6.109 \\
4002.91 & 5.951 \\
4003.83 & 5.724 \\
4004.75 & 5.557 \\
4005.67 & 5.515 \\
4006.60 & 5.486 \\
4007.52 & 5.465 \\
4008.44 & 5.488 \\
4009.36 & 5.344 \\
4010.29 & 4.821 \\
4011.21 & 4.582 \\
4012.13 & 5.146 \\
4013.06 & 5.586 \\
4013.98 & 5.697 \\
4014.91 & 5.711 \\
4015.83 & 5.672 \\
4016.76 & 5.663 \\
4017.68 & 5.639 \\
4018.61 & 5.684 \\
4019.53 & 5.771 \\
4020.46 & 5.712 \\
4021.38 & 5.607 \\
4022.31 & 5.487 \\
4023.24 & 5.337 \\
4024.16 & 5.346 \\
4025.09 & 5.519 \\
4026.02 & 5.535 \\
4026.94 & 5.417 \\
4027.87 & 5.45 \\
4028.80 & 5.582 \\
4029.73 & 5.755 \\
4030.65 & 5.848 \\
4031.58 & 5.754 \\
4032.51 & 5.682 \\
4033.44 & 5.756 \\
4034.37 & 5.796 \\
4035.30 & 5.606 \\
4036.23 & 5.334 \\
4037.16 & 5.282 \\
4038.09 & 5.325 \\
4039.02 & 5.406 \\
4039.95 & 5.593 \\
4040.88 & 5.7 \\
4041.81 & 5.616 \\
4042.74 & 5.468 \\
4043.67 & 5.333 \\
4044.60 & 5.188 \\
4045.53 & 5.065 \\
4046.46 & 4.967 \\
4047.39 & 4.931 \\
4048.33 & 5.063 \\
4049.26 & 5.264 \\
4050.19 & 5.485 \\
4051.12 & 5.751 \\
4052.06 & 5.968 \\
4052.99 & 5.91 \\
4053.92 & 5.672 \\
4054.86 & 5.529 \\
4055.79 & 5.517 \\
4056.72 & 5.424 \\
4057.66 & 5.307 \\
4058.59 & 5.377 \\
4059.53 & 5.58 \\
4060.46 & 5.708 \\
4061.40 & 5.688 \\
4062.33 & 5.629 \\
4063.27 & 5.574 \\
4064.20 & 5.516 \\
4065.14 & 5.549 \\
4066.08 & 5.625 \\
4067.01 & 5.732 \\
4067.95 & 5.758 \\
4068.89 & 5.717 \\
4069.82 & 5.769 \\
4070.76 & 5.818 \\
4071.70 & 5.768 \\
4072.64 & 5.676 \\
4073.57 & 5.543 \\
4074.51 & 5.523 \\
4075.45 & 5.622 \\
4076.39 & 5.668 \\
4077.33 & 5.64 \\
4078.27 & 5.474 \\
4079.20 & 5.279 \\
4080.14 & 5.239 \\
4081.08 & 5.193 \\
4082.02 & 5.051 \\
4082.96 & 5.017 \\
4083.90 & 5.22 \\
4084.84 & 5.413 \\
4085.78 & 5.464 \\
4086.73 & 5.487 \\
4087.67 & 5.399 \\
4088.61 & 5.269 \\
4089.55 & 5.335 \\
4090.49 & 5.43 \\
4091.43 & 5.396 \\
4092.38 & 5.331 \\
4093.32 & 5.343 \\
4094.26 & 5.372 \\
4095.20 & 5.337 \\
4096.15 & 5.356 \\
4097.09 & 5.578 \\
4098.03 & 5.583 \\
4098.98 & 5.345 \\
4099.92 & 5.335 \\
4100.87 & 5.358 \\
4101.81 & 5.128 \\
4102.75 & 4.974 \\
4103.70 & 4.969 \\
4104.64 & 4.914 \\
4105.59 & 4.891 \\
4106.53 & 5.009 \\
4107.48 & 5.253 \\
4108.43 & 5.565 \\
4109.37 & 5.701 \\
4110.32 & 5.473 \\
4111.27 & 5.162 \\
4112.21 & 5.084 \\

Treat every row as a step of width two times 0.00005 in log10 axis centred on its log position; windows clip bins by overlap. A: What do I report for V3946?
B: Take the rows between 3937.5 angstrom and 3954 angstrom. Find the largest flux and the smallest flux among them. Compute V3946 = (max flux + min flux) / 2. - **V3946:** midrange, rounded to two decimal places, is 5.73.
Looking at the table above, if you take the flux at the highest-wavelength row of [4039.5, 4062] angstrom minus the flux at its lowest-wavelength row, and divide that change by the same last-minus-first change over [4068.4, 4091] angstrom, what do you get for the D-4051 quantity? -0.3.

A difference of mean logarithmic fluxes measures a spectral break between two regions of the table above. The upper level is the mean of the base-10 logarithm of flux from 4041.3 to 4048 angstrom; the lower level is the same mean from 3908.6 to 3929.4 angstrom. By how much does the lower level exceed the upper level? 0.060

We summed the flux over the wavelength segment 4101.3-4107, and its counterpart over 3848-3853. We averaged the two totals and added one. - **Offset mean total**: 34.8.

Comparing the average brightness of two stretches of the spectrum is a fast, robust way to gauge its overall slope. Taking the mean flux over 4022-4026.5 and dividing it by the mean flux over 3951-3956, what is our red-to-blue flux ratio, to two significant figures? 0.95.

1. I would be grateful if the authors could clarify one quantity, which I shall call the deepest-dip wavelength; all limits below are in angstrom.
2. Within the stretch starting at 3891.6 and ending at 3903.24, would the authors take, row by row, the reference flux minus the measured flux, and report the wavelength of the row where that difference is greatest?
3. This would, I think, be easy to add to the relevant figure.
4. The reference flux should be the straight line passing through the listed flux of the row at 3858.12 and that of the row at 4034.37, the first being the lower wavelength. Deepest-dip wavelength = 3892.02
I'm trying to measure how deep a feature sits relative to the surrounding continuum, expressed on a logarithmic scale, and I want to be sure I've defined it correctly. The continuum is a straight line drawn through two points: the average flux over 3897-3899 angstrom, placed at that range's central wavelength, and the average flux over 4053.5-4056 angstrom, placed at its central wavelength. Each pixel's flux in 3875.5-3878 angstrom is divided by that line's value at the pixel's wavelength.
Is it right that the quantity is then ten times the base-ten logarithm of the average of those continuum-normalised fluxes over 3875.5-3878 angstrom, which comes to 0.28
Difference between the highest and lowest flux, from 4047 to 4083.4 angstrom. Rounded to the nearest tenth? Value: 1.0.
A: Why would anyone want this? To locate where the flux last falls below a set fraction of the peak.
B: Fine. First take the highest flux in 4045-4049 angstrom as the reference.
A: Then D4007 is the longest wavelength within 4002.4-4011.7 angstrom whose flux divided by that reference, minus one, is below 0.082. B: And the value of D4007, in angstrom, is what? 4011.21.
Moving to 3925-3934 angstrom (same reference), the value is 3933.47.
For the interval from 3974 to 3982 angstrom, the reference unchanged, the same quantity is 3980.85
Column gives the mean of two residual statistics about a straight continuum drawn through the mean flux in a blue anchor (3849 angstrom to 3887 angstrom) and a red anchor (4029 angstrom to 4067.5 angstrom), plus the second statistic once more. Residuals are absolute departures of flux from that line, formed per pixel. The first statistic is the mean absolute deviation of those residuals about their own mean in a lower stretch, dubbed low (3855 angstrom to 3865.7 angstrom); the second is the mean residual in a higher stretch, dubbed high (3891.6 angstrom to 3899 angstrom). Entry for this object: 1.0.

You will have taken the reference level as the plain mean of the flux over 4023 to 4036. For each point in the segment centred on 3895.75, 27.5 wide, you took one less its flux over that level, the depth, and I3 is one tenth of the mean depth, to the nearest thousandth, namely -0.006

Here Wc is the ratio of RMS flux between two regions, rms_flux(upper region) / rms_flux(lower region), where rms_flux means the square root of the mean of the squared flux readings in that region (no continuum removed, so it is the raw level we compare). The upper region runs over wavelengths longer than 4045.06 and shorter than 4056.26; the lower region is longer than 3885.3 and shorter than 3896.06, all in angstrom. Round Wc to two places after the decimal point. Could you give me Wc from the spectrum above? 0.93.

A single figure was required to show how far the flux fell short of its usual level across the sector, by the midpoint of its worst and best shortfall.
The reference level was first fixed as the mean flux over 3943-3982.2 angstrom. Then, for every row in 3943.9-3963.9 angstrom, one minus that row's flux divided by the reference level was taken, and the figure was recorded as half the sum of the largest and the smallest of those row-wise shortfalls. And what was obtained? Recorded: -0.04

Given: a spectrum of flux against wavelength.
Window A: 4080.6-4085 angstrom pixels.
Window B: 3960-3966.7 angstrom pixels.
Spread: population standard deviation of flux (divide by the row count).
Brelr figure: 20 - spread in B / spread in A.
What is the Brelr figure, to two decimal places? 17.93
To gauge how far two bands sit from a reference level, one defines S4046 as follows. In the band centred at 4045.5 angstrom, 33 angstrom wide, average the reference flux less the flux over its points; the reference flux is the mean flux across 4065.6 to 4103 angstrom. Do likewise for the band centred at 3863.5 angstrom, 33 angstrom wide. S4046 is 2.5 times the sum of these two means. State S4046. -3.4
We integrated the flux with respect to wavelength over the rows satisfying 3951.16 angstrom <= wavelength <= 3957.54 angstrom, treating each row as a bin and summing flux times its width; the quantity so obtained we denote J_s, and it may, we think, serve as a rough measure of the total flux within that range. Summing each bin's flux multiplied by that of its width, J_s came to 37.3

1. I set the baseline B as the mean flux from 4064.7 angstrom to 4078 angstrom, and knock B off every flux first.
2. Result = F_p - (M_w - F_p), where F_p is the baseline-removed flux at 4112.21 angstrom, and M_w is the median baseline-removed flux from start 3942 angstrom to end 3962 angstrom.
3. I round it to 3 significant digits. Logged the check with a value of -1.39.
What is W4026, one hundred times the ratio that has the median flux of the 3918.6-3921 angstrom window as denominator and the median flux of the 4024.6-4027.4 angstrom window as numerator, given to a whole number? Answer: 91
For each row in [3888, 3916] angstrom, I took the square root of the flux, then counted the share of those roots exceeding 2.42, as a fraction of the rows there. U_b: 0.84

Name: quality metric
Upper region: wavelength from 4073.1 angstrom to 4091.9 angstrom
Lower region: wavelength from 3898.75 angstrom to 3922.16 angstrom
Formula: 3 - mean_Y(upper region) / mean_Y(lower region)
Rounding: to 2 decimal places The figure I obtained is 2.09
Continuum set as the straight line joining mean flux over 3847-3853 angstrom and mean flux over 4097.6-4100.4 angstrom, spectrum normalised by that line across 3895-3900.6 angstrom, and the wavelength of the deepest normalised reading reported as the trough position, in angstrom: 3897.40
